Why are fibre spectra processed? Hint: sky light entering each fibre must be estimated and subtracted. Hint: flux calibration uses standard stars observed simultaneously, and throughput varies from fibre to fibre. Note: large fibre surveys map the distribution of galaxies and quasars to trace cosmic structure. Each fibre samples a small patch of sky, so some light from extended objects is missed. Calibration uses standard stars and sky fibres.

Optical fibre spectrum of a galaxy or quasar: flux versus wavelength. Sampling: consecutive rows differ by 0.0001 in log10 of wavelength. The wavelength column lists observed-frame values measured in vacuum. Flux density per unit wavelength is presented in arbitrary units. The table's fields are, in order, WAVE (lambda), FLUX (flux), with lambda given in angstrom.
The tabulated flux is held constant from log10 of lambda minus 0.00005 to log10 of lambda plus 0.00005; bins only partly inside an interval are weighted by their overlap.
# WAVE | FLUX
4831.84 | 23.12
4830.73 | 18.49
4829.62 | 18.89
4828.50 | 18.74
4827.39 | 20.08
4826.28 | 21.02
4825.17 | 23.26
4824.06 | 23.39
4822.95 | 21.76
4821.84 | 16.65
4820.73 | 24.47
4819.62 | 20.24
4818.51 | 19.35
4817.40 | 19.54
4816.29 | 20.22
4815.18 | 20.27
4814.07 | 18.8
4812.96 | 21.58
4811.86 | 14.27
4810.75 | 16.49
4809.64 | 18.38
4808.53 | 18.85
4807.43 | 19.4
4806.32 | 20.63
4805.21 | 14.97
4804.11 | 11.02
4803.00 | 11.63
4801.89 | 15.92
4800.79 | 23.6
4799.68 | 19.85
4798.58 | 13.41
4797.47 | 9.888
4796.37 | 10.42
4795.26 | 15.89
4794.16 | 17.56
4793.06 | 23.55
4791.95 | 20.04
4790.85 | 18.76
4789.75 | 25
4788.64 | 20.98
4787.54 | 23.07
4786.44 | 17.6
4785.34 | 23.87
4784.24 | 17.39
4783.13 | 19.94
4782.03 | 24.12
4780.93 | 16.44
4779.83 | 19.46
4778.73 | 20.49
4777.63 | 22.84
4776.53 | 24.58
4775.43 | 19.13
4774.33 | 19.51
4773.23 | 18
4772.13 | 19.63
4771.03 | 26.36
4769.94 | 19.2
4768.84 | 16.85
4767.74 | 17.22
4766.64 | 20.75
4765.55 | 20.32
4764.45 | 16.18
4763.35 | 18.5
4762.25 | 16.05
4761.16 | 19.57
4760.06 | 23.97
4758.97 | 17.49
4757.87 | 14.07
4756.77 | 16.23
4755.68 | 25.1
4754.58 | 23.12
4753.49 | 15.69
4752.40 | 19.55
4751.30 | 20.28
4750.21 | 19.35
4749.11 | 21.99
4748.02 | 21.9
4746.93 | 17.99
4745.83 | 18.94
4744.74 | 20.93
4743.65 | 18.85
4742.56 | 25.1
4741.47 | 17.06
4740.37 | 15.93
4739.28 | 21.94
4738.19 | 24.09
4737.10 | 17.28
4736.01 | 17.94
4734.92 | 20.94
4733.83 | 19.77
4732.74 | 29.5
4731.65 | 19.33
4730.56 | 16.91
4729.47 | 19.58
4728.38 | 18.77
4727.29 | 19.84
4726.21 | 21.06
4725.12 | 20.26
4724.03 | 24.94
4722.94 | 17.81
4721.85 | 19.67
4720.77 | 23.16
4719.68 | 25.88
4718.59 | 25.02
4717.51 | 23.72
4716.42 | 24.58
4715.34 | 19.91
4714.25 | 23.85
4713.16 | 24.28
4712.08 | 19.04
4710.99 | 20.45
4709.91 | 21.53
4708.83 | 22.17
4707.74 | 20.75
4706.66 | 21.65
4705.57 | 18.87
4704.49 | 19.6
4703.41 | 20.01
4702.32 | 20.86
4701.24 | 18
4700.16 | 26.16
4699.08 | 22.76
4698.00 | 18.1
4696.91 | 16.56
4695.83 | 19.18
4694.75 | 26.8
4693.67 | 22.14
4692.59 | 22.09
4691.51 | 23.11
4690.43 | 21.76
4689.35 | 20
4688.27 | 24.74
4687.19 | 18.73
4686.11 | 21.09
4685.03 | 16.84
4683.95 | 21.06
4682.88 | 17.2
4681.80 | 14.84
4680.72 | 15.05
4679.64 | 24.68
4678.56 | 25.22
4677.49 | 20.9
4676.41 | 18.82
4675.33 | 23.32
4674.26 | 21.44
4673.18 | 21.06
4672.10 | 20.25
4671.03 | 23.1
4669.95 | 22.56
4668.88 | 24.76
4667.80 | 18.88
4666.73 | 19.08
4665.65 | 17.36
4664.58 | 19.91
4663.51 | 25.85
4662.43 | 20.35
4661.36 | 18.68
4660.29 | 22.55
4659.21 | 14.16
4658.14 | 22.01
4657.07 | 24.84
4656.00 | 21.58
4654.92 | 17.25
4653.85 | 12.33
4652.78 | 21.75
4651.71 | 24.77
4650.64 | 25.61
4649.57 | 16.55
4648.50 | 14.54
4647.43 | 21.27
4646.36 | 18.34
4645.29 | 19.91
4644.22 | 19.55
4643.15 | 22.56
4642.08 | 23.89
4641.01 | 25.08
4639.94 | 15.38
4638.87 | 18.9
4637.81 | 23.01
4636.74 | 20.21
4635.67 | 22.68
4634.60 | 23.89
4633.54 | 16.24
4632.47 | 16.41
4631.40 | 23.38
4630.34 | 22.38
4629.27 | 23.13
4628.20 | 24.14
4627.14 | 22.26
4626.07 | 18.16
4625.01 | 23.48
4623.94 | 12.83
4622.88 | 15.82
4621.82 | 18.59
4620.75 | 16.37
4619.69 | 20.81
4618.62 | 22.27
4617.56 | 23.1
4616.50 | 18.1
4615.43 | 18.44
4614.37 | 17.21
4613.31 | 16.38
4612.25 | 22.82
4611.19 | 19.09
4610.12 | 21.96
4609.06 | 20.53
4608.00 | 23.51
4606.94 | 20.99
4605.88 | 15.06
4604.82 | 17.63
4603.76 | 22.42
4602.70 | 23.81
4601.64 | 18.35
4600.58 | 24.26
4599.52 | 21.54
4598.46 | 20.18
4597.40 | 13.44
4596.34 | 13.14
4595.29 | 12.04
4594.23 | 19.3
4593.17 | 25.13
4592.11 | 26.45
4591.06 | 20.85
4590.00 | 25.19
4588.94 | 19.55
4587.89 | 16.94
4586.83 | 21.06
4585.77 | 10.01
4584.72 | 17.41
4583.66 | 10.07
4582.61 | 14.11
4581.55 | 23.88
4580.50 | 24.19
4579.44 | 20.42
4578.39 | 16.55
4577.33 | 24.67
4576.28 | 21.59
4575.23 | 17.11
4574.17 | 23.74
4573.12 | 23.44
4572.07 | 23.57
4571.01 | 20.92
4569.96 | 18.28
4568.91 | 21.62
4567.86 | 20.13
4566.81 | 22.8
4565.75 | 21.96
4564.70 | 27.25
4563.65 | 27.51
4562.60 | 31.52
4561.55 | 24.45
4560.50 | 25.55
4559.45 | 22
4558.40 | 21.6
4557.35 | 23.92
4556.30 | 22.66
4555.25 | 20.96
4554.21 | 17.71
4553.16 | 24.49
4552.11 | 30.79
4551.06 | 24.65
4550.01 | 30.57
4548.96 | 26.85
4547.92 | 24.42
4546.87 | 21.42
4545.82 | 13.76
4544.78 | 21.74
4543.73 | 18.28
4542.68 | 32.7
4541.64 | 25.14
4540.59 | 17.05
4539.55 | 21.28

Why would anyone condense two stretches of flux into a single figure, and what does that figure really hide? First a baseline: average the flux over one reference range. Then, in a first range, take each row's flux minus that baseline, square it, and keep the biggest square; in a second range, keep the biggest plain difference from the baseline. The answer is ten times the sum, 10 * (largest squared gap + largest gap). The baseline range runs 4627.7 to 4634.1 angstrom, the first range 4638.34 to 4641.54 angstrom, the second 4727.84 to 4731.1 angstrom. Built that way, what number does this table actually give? 296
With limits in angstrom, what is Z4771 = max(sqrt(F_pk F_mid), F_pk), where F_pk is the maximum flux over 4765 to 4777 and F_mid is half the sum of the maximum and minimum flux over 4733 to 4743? 26.4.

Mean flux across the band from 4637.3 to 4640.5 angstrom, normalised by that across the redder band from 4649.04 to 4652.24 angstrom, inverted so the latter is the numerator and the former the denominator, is 1.17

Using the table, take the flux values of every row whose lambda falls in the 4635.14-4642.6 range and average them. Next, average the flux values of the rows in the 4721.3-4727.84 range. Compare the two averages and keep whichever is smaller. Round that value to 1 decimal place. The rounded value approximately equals 20.6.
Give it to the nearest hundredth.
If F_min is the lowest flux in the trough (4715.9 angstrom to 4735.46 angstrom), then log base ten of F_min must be 1.23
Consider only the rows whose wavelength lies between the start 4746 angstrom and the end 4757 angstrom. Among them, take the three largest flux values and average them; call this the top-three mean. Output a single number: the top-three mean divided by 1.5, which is 15.6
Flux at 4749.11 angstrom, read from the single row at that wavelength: 21.99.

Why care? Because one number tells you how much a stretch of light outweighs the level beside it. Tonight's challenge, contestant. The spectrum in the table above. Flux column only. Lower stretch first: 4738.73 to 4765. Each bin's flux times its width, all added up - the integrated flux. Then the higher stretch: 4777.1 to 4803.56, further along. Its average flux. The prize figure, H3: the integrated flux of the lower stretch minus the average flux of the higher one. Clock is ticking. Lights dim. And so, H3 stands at 491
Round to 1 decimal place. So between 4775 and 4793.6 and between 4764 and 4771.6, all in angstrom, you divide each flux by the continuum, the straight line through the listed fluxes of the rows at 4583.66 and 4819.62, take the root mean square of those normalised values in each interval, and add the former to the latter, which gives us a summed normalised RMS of 2.2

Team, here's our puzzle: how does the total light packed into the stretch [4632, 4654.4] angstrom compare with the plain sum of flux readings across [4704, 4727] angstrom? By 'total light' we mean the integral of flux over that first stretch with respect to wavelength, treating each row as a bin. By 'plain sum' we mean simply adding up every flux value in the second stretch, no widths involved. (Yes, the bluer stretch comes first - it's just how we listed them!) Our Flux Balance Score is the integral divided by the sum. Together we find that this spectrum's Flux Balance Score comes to 0.99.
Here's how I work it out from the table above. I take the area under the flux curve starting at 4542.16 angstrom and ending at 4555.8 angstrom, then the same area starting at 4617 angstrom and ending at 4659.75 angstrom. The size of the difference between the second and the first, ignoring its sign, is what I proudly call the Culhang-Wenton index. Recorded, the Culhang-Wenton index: 542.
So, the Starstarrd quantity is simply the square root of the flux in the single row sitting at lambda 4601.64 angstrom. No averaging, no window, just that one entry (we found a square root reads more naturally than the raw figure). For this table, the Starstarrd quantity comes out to 4.28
